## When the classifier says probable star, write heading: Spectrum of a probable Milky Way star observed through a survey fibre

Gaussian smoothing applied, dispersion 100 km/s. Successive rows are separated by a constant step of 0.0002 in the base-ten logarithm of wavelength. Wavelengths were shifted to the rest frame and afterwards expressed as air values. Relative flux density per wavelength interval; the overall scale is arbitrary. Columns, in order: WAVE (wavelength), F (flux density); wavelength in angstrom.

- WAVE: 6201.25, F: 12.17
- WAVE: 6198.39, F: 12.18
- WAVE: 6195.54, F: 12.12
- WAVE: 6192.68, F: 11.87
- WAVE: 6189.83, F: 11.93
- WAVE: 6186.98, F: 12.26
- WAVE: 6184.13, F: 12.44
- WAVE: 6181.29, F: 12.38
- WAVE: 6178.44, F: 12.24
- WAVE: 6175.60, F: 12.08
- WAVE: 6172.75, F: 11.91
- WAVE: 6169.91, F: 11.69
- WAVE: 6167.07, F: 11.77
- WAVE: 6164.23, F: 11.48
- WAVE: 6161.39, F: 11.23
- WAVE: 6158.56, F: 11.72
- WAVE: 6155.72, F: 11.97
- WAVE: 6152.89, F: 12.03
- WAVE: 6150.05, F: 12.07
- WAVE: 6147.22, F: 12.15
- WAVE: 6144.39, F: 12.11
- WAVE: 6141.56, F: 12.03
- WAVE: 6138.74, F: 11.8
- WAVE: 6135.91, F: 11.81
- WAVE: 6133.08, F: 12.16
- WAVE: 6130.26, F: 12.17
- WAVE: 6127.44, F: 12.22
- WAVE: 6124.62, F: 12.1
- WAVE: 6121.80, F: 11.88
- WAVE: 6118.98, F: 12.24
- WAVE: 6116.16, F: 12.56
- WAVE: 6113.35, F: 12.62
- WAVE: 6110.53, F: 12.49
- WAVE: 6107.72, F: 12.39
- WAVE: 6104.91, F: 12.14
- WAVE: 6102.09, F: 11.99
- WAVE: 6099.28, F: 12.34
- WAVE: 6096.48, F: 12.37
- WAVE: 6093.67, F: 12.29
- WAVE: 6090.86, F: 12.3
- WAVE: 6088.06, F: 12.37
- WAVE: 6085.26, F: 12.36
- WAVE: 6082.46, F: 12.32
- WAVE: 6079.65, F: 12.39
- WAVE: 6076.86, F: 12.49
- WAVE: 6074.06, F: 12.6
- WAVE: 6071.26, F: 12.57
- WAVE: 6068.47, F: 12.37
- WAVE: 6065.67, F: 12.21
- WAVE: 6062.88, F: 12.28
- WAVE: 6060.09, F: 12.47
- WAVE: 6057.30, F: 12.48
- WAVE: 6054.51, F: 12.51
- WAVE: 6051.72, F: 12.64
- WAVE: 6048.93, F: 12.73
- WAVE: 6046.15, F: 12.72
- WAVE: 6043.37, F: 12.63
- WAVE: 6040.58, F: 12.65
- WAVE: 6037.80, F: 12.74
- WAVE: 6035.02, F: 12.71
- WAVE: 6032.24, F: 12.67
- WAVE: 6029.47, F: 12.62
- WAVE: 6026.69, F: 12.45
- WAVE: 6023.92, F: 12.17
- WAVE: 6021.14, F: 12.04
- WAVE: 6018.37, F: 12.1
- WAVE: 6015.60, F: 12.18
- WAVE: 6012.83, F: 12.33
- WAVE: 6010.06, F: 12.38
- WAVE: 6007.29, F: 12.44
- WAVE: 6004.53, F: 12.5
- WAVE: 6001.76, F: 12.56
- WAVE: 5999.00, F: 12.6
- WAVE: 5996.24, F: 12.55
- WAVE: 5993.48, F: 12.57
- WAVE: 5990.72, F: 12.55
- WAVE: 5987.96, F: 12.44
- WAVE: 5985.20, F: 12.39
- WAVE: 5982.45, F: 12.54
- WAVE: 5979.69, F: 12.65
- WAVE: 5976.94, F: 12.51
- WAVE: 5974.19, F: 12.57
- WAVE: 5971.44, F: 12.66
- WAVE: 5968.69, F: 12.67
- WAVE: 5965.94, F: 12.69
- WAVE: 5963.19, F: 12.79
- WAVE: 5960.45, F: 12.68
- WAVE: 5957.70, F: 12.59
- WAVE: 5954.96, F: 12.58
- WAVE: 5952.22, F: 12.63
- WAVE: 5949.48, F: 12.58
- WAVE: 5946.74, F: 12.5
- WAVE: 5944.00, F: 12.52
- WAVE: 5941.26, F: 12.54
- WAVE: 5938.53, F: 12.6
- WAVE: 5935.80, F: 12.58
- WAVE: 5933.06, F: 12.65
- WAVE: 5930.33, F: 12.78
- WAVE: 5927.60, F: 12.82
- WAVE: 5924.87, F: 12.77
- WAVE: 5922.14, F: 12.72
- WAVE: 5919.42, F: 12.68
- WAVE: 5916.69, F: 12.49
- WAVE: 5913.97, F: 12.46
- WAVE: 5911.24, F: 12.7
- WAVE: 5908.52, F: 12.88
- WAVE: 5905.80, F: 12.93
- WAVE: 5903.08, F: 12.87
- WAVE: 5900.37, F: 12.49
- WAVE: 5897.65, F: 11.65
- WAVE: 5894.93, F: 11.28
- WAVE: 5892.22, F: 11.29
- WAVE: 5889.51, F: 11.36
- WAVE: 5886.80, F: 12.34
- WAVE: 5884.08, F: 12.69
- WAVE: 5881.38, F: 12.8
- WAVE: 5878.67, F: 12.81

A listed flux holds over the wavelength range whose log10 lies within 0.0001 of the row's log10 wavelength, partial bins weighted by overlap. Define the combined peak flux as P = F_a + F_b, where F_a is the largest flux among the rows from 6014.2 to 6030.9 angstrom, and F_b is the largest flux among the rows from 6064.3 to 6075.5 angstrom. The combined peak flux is 25.2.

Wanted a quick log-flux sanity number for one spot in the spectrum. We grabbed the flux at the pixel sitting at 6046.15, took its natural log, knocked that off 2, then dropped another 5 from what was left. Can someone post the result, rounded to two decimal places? -5.54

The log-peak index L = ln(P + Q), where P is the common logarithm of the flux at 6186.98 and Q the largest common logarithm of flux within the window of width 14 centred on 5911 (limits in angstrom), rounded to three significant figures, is 0.788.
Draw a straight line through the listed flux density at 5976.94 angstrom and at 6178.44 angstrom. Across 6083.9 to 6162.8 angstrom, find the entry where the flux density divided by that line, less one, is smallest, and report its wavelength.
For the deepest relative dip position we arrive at 6161.39 angstrom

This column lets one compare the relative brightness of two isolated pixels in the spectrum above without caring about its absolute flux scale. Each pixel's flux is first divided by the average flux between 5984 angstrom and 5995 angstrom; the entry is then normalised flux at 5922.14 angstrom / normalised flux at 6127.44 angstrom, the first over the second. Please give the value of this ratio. 1.04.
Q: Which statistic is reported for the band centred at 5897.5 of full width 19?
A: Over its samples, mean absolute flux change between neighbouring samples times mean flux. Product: 3.5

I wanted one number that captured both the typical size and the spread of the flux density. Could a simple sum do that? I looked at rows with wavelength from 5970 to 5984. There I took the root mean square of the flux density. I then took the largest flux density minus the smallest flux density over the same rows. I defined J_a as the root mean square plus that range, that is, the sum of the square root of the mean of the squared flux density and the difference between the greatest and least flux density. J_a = 12.7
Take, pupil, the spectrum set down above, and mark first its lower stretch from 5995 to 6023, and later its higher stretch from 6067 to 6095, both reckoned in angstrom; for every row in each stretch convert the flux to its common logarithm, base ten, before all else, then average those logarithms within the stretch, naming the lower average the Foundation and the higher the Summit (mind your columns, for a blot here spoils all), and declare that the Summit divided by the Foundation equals 1.00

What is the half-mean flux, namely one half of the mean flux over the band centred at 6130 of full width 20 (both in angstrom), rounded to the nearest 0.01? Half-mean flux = 6.01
